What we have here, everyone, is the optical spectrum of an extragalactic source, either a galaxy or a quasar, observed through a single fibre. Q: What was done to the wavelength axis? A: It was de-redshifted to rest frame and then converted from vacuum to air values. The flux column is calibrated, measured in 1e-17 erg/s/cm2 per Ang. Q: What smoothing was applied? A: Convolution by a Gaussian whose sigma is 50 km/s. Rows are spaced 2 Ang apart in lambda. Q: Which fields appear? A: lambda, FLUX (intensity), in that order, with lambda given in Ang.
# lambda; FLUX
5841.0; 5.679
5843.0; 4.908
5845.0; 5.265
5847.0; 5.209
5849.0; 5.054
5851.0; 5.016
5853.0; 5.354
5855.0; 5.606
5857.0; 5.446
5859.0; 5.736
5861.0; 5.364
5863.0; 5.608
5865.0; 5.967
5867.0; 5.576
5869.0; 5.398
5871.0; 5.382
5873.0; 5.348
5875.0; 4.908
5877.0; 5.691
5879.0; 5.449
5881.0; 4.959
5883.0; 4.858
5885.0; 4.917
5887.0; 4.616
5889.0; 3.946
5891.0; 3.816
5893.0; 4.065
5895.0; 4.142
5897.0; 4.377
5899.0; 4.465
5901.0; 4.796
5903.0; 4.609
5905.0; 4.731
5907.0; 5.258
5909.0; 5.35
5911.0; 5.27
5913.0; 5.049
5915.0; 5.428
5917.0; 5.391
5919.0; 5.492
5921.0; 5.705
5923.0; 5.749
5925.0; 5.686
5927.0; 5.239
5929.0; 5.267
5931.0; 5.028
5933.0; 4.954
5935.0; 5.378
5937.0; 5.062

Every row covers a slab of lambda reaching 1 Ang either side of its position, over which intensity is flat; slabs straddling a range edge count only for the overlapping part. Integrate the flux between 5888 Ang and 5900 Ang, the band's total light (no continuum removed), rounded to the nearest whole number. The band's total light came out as 50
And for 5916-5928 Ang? 67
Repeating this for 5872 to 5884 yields 62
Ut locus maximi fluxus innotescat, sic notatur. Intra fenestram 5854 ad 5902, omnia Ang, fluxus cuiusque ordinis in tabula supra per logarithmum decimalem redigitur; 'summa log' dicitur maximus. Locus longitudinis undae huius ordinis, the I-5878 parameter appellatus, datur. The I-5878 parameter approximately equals 5865.0 Ang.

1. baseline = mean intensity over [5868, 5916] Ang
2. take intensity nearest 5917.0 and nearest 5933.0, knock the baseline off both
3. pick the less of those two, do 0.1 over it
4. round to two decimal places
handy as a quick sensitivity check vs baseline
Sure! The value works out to 1.16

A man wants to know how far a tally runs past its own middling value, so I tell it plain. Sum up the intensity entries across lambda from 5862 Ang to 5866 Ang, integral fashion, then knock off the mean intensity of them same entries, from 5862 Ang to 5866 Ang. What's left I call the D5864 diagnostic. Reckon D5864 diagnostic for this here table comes 17.4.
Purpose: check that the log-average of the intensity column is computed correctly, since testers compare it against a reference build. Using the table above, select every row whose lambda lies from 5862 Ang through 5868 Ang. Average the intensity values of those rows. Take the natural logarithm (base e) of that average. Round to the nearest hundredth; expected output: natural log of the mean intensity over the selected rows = 1.74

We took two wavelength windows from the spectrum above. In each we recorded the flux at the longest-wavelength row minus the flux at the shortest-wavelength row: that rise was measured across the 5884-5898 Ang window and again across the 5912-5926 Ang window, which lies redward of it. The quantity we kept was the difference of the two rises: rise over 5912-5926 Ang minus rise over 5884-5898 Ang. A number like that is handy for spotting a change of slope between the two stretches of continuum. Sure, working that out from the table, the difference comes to 1.2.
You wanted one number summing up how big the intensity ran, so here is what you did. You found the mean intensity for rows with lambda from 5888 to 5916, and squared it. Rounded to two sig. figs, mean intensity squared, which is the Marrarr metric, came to 22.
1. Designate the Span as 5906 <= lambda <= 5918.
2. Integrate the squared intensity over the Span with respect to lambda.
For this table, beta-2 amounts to 336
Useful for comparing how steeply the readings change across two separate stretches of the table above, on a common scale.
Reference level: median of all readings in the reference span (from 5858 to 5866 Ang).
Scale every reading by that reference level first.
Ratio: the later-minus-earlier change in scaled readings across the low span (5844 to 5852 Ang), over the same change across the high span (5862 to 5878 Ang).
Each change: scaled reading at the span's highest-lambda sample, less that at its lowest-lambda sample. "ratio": -3.0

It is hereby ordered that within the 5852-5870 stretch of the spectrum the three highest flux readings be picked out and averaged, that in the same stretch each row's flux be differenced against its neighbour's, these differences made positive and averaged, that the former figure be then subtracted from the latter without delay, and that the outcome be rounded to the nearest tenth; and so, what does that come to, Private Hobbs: -5.5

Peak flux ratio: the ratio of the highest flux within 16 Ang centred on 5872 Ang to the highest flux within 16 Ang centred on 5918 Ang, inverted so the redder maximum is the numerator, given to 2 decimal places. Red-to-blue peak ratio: 0.96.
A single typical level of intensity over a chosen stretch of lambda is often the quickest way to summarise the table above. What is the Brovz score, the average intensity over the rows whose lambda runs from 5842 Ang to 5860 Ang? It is 5.29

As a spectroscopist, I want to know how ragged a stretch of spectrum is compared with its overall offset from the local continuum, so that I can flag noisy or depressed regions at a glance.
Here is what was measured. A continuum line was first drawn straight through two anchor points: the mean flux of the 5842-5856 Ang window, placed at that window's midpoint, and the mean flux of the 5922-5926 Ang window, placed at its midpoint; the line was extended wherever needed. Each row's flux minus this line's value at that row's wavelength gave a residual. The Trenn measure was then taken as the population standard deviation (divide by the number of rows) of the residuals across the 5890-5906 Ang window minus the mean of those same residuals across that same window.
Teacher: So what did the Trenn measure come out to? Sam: 1.5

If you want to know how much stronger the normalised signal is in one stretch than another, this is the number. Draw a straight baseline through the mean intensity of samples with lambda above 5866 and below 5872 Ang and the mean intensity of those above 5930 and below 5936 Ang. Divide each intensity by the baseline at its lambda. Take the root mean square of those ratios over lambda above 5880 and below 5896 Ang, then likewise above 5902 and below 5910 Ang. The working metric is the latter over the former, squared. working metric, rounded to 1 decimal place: 1.3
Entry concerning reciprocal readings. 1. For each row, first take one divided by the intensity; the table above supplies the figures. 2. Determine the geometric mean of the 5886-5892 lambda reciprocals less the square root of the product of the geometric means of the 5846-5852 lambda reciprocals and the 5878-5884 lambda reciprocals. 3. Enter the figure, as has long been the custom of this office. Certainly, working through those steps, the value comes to 0.05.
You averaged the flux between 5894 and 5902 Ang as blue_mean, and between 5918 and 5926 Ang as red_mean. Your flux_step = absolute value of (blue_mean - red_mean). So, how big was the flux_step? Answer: 1.2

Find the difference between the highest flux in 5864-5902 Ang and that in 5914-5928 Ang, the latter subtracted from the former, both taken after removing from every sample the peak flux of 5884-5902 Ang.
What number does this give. 0.22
